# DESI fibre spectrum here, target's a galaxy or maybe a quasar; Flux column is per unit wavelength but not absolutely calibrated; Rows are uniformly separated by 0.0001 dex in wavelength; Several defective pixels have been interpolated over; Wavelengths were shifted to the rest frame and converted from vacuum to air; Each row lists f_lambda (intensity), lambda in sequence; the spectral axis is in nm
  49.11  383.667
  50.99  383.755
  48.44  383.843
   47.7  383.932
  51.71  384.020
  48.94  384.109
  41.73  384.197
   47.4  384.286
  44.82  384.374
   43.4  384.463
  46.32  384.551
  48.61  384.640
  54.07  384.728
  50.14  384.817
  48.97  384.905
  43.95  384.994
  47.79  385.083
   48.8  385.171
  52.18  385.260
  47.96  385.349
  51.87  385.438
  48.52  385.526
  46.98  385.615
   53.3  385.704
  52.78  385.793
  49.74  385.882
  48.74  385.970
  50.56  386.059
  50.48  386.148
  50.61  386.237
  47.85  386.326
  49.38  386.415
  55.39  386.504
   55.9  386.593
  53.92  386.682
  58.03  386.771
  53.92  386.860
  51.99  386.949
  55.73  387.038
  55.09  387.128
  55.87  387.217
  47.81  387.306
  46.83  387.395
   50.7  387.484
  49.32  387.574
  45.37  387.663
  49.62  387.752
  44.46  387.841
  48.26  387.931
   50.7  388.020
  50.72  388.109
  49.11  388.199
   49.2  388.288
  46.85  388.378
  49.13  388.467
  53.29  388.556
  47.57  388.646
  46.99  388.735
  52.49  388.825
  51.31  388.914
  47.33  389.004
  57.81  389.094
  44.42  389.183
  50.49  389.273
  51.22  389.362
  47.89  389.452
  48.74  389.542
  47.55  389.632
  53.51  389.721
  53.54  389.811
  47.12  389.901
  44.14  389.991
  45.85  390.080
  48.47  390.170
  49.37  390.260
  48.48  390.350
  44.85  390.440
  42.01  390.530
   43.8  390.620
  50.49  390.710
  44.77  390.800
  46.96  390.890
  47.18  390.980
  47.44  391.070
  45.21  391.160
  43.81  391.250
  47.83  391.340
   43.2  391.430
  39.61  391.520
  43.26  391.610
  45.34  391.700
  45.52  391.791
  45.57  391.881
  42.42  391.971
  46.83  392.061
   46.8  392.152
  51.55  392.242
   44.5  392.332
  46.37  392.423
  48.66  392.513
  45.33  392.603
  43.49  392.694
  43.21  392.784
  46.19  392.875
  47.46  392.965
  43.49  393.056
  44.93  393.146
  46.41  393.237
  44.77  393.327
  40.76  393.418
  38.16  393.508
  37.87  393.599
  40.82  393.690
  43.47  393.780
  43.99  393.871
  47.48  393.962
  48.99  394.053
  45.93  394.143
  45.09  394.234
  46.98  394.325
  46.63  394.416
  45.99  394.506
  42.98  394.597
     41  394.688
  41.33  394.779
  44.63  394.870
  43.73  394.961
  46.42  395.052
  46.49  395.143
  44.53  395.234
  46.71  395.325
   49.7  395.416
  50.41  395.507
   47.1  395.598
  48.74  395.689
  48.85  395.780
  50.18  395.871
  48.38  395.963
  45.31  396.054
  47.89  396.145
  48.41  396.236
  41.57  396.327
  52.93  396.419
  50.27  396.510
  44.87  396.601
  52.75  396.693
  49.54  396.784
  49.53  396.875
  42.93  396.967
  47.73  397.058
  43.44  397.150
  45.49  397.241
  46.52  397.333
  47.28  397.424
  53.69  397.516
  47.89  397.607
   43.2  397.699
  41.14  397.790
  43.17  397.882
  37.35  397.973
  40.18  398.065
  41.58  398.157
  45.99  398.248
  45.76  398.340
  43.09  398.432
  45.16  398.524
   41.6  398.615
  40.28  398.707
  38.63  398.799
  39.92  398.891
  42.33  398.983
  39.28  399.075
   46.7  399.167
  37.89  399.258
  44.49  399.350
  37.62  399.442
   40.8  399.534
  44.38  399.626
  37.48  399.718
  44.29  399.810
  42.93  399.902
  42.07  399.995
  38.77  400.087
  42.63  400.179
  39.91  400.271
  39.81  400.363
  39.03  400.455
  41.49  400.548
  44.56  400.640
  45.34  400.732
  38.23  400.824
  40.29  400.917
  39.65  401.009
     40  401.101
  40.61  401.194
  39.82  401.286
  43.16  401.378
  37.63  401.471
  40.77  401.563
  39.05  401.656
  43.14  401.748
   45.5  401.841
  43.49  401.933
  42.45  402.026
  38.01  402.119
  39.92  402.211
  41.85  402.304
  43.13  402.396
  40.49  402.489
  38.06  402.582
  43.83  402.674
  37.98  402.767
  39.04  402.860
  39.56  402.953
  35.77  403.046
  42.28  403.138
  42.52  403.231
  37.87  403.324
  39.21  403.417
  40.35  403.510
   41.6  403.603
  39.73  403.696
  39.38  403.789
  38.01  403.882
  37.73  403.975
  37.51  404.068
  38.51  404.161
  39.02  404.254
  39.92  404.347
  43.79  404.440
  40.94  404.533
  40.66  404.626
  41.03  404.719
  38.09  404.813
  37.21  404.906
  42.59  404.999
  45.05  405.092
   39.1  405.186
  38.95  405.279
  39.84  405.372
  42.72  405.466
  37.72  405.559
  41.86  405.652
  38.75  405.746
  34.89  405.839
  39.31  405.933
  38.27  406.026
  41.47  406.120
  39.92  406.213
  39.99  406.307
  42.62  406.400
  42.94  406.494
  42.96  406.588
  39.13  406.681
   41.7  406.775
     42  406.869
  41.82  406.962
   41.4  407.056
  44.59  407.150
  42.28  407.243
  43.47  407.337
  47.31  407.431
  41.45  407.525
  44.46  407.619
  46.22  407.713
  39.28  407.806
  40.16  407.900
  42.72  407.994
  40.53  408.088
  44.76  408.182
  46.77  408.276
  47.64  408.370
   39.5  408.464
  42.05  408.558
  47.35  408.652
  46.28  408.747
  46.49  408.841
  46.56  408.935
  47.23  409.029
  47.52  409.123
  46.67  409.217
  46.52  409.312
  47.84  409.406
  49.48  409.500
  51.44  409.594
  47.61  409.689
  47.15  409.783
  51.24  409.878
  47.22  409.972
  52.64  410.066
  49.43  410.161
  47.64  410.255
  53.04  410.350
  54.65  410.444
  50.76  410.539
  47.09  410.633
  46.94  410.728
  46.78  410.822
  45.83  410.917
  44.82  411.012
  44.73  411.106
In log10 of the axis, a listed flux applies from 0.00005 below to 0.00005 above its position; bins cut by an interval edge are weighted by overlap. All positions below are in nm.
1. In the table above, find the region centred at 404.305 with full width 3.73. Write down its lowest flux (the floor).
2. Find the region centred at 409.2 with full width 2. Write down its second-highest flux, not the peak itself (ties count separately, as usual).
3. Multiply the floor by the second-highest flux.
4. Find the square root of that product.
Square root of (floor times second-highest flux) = 42.4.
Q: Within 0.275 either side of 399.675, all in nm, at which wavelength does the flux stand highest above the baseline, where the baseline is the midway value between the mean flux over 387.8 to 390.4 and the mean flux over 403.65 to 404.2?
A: 399.626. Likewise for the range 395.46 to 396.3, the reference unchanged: 395.507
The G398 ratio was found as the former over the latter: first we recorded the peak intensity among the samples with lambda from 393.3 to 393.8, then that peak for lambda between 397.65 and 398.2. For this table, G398 1.04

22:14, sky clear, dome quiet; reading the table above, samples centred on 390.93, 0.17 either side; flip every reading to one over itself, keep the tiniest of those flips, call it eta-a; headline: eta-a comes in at 0.0211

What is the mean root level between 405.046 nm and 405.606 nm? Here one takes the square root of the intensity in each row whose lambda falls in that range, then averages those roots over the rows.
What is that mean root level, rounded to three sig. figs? 6.37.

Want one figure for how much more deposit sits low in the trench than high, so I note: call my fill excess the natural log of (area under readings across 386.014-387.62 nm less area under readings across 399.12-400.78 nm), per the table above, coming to 2.7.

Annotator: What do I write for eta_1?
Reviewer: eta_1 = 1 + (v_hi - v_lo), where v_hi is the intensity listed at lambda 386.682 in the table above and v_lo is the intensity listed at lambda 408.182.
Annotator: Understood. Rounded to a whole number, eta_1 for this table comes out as 10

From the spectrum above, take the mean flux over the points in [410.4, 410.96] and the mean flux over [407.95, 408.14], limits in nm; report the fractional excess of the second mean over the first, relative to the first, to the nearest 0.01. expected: -0.14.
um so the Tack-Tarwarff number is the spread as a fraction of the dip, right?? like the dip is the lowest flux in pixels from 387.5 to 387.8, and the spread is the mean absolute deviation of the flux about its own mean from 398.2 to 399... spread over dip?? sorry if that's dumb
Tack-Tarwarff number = 0.048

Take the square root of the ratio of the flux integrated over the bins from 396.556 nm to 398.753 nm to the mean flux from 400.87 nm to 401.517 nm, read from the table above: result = 1.57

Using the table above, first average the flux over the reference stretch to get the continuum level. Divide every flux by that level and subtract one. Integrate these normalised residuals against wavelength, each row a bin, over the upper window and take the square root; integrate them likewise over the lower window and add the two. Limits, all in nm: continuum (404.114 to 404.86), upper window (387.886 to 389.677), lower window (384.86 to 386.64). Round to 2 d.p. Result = 1.08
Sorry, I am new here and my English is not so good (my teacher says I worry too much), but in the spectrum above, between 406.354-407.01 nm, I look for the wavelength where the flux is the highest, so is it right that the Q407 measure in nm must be 406.588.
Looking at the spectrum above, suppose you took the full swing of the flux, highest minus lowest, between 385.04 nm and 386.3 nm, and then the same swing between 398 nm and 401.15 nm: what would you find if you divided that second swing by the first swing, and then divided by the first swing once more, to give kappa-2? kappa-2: 0.23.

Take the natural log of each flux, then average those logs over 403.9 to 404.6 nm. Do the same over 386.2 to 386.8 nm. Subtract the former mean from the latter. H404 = 0.29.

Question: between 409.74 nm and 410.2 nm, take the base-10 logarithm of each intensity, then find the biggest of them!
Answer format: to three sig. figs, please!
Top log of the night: 1.72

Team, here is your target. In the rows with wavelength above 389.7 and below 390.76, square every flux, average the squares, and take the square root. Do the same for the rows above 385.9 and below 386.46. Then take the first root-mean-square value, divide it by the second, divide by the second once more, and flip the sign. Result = -0.0194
